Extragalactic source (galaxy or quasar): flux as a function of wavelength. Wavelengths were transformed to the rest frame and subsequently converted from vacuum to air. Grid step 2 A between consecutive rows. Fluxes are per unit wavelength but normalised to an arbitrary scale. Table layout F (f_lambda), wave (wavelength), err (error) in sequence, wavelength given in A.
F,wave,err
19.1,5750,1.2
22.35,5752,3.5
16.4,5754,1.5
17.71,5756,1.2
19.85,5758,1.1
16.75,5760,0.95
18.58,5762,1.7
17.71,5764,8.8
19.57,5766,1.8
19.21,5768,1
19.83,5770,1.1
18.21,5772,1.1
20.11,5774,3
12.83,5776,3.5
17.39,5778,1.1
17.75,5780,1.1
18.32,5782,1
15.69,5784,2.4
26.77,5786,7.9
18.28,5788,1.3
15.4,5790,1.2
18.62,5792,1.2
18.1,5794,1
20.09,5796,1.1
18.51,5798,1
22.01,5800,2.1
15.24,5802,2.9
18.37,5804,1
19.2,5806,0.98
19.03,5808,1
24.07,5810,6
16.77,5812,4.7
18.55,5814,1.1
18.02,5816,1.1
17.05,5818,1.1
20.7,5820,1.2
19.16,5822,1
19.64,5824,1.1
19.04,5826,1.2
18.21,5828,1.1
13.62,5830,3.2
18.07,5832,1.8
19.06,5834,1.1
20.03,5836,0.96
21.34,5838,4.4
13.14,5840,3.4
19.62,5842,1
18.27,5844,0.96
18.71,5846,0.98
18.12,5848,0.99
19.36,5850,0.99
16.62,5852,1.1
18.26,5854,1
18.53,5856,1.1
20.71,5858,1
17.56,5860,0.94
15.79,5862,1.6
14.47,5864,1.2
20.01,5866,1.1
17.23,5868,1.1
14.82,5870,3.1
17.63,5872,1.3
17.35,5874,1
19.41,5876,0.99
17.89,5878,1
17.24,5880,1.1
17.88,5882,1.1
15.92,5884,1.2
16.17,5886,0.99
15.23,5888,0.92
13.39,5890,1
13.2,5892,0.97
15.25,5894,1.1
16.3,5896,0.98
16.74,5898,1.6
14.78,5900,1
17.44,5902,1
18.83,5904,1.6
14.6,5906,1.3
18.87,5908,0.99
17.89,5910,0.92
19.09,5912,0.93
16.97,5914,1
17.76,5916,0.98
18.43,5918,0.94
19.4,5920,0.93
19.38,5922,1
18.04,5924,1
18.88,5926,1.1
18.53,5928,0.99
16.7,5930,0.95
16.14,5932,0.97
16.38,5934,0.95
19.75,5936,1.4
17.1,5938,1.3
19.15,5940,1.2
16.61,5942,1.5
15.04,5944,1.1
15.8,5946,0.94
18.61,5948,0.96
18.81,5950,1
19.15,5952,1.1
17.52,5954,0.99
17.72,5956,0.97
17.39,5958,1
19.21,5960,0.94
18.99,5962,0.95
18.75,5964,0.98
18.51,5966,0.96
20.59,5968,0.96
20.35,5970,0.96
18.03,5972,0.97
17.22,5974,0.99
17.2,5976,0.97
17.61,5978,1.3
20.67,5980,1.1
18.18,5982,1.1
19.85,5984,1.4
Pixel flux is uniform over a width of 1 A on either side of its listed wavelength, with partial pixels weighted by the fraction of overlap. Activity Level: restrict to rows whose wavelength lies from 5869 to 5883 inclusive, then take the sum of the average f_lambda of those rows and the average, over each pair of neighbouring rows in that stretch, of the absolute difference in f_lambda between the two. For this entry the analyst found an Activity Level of 18.8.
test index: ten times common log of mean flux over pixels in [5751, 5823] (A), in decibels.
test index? 12.71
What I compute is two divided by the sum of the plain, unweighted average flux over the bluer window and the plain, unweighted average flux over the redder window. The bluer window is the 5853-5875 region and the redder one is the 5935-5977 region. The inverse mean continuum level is 0.0561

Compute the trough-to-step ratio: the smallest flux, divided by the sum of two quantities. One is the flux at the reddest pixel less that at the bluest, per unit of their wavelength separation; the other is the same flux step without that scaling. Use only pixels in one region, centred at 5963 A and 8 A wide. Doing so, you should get -23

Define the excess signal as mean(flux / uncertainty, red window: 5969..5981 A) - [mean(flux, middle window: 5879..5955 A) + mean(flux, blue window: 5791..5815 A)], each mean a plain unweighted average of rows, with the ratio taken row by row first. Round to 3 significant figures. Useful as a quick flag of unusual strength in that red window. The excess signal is -18.4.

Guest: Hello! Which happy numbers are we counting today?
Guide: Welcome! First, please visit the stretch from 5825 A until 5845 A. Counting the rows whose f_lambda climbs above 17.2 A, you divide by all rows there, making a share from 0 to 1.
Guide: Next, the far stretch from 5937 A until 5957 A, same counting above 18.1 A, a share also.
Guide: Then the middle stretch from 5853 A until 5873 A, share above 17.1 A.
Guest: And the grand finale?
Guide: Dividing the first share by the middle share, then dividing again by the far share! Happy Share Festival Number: 2.9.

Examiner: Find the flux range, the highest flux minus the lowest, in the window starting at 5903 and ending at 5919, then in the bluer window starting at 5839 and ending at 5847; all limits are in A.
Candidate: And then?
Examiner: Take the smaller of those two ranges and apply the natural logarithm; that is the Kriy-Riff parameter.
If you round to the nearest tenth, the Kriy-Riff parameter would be 1.5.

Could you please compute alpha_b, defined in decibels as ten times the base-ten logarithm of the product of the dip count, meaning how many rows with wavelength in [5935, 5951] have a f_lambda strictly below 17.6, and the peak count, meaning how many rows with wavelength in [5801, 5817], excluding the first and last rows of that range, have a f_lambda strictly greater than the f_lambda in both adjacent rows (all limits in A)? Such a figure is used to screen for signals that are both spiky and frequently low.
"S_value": 11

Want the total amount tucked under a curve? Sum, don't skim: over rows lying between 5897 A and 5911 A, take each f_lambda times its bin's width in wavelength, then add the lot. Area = 238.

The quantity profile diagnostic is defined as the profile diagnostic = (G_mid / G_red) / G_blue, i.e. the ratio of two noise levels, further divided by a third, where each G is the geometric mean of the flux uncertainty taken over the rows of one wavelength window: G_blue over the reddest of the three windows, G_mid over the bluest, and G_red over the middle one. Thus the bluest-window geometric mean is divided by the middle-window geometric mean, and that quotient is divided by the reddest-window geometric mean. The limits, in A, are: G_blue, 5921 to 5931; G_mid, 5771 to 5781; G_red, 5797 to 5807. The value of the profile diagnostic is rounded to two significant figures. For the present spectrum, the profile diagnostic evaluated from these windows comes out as 1.2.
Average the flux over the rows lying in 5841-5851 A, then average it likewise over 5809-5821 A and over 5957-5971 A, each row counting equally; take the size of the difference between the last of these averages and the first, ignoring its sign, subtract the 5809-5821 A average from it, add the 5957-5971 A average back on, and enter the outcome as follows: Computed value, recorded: 0.22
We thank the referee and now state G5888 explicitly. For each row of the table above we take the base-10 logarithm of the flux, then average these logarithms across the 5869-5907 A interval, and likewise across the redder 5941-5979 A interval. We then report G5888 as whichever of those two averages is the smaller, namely 1.21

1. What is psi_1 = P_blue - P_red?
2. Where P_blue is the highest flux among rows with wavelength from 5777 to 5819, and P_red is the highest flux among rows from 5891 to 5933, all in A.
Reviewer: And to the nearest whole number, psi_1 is 7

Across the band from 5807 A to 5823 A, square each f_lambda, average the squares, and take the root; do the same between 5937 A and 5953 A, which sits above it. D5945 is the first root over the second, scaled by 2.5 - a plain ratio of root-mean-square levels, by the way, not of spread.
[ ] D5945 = 2.74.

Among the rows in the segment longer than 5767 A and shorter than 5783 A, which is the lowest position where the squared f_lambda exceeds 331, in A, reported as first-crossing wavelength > 5768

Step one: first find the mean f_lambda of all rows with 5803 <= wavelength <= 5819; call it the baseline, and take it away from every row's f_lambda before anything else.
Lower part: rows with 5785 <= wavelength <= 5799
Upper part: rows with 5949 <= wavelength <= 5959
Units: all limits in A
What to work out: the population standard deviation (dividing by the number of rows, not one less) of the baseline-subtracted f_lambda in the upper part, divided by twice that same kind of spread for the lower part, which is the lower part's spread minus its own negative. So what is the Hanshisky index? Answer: 0.11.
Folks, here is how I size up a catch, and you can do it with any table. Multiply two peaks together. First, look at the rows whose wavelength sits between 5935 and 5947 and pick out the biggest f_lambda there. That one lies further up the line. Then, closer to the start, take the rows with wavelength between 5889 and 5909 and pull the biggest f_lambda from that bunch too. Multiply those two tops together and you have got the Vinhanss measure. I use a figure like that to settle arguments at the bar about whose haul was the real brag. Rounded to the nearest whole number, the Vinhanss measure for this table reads 373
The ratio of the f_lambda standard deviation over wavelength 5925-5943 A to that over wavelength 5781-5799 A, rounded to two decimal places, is 0.42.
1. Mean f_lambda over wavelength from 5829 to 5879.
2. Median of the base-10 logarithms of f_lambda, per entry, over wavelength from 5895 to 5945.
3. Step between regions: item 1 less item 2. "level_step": 16.6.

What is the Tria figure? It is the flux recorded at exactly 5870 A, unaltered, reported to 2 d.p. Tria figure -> 14.82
